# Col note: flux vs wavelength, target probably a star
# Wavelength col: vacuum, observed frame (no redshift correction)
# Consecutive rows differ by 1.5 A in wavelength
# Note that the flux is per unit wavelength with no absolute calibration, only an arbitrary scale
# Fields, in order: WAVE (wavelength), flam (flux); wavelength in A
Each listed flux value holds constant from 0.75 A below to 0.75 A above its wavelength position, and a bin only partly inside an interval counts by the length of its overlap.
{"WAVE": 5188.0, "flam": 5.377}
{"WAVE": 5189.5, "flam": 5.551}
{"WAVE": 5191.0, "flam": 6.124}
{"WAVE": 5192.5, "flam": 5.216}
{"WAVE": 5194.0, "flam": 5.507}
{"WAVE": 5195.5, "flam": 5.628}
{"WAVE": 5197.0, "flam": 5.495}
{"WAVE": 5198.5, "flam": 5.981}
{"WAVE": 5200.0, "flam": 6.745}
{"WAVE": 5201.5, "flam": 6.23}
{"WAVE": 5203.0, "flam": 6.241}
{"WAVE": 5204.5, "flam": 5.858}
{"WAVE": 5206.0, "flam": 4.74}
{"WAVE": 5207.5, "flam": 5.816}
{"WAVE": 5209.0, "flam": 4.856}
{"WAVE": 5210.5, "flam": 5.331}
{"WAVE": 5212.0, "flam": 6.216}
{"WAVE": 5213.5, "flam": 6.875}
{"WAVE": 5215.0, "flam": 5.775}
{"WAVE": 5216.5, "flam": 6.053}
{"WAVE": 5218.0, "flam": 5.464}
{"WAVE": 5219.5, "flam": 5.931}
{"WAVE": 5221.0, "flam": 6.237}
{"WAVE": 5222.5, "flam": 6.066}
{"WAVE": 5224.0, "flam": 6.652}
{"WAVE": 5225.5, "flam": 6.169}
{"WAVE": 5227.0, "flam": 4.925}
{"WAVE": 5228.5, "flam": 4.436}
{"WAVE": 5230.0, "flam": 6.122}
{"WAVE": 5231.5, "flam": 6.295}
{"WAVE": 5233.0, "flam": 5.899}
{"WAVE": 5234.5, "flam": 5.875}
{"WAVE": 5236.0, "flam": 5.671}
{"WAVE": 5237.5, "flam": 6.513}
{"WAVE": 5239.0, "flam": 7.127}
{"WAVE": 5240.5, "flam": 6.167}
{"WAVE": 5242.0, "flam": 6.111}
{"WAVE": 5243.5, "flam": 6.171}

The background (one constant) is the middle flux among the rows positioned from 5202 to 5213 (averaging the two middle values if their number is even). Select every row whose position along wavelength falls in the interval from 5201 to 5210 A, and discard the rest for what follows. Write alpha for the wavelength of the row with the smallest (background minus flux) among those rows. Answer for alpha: 5203.0 A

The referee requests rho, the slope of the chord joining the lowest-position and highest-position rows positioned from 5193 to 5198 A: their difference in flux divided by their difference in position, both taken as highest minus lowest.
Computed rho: 0.00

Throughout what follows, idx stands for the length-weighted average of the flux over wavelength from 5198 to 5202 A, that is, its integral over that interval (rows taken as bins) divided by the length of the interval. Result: 6.3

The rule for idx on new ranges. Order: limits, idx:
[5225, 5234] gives 5.6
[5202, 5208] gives 5.7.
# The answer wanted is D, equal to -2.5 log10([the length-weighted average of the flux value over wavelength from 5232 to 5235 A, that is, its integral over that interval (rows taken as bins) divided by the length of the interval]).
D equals -1.93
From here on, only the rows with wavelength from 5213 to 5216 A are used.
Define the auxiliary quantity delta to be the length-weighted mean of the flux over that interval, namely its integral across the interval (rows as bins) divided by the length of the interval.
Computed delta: 6.26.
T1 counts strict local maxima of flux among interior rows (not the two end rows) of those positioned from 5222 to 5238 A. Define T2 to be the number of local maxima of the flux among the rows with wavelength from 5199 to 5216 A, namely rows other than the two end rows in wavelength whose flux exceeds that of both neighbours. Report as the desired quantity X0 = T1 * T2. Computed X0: 6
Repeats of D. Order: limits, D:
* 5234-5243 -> -1.99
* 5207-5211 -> -1.81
